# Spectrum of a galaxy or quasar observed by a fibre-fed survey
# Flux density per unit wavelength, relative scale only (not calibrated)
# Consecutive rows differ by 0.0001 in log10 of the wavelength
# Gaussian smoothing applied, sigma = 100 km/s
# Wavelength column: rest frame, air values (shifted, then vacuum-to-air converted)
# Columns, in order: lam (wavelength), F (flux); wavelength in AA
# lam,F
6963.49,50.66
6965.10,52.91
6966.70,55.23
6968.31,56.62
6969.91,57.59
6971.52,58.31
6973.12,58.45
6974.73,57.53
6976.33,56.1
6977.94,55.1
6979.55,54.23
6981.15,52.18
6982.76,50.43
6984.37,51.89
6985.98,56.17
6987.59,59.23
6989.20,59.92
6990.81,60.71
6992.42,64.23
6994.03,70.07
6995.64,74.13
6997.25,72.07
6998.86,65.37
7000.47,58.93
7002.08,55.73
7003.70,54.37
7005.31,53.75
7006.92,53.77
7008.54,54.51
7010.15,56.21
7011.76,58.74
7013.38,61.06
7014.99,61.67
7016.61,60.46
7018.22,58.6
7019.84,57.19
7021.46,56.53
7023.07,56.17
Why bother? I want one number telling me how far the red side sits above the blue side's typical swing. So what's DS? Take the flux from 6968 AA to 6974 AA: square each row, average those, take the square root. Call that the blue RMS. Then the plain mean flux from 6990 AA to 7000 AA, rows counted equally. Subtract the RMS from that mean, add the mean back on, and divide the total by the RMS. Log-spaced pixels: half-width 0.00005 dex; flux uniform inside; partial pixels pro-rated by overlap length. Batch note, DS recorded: 1.3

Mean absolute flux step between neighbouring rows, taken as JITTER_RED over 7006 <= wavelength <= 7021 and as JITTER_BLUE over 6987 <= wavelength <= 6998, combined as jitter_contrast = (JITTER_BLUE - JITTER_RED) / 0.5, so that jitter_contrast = 3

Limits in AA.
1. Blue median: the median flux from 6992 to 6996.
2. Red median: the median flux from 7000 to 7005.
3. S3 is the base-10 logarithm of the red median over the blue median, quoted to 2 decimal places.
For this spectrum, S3 -0.10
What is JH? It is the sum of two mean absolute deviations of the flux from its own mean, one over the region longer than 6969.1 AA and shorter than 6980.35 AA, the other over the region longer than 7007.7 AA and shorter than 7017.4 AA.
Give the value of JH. 3.7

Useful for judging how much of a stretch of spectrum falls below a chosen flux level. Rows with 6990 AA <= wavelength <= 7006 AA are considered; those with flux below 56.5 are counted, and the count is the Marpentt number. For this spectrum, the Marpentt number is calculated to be 3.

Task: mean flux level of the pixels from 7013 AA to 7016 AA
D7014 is 61.4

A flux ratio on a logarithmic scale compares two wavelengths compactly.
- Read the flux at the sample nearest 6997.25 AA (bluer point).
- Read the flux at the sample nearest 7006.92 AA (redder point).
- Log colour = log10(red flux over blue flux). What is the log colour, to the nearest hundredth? -0.13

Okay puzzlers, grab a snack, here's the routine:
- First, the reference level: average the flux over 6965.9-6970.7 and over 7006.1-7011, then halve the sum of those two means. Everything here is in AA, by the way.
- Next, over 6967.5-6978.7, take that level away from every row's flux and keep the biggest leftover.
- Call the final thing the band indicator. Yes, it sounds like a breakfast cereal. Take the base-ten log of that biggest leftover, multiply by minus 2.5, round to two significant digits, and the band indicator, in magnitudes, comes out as -1.1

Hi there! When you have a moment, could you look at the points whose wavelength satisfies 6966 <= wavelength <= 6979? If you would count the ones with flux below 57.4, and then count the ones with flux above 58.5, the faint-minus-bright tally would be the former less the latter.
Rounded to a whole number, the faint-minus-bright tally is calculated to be 4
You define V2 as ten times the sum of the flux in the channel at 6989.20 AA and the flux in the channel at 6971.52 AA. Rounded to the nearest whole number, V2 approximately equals 1182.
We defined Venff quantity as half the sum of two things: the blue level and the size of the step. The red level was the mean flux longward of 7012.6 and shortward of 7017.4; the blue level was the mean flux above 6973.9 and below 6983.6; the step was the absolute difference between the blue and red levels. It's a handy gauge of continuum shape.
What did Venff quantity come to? 31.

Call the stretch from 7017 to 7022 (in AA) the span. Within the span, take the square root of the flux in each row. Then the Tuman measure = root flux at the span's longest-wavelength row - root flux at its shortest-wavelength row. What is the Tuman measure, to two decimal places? -0.14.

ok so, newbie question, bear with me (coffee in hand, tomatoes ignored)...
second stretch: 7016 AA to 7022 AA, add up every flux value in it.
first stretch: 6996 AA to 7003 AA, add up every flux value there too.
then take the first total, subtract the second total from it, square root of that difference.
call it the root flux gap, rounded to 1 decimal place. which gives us 4.4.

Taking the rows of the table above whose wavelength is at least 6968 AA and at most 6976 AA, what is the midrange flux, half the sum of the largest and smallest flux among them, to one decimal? 57.5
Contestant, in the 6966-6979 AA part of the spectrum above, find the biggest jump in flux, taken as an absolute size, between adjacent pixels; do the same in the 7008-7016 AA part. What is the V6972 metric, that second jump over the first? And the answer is 1.8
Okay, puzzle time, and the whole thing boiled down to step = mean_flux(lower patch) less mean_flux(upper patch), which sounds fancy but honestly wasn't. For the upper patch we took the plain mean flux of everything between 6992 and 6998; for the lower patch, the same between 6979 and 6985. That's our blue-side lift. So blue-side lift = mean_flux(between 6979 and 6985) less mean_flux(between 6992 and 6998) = -18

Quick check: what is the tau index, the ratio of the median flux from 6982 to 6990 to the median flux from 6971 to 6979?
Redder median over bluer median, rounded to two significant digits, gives 0.98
